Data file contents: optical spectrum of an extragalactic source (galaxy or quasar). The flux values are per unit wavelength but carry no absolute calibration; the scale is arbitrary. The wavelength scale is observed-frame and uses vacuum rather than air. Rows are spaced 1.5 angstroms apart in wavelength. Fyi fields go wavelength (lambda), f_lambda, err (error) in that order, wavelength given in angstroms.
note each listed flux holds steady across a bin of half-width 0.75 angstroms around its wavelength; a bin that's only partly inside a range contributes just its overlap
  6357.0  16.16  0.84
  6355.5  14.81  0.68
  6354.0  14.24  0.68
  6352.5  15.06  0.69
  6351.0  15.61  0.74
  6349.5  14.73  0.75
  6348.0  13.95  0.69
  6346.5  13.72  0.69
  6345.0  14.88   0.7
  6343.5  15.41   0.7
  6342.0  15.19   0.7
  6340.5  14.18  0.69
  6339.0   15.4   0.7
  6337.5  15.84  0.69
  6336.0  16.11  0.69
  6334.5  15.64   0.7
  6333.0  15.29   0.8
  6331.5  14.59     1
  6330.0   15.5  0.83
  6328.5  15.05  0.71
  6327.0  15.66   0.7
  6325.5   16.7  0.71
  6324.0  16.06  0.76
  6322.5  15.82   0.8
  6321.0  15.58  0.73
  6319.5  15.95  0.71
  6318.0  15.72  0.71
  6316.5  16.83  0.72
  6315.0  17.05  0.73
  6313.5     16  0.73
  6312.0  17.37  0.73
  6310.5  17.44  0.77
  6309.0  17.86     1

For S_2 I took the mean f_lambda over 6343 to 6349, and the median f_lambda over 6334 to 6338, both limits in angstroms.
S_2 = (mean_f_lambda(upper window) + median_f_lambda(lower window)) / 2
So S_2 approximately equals 15.2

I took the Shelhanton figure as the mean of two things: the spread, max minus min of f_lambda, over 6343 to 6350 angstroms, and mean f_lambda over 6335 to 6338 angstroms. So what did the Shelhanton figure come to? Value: 8.8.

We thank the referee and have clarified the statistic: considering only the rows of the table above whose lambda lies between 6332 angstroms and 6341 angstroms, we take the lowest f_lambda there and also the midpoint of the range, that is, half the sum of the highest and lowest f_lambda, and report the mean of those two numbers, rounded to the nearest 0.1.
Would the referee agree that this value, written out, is 14.7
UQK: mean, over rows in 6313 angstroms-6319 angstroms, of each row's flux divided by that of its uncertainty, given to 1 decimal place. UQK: 22.7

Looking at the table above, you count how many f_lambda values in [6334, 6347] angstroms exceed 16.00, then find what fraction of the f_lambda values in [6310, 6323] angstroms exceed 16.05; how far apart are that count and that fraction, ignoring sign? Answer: 0.56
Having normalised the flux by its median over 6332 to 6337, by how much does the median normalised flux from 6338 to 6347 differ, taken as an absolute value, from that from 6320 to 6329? 0.045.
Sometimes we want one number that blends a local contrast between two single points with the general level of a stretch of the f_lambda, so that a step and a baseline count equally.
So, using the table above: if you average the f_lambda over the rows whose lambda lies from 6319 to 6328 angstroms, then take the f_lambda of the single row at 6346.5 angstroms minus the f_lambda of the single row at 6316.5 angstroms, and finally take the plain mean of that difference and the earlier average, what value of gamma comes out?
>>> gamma 6.4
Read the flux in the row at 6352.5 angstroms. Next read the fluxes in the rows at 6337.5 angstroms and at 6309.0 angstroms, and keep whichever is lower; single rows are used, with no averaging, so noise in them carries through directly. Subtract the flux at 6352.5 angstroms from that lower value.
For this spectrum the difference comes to 0.8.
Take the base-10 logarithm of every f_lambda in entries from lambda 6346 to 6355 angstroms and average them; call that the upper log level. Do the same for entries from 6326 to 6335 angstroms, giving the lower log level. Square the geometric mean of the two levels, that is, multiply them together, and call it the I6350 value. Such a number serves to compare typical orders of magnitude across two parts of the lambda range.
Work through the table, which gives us 1.38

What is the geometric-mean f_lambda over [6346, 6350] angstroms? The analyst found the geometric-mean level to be 14.1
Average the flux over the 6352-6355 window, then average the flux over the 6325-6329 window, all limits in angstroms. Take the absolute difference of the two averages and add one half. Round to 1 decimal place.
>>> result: 1.7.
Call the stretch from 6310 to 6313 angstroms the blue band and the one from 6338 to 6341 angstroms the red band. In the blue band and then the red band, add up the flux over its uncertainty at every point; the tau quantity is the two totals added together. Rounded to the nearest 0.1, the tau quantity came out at 89.0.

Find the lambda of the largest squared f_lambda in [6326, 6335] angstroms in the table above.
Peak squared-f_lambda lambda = 6327.0 angstroms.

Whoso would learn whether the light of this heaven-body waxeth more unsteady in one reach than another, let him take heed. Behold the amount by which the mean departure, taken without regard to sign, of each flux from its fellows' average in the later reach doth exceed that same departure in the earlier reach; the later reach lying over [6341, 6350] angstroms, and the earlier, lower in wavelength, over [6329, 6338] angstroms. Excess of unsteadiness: 0.17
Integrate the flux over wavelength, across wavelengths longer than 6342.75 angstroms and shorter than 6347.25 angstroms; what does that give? 66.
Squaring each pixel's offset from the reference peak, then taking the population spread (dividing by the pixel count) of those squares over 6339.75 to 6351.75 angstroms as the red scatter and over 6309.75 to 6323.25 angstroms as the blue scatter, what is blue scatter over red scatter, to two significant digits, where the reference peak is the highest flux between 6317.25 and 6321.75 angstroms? 0.49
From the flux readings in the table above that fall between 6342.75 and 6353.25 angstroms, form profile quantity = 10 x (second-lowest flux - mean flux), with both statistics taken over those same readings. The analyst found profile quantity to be -8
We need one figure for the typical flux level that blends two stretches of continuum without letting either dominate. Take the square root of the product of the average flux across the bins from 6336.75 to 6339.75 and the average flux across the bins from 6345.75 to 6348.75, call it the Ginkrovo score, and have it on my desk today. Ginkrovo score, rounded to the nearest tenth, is 14.7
